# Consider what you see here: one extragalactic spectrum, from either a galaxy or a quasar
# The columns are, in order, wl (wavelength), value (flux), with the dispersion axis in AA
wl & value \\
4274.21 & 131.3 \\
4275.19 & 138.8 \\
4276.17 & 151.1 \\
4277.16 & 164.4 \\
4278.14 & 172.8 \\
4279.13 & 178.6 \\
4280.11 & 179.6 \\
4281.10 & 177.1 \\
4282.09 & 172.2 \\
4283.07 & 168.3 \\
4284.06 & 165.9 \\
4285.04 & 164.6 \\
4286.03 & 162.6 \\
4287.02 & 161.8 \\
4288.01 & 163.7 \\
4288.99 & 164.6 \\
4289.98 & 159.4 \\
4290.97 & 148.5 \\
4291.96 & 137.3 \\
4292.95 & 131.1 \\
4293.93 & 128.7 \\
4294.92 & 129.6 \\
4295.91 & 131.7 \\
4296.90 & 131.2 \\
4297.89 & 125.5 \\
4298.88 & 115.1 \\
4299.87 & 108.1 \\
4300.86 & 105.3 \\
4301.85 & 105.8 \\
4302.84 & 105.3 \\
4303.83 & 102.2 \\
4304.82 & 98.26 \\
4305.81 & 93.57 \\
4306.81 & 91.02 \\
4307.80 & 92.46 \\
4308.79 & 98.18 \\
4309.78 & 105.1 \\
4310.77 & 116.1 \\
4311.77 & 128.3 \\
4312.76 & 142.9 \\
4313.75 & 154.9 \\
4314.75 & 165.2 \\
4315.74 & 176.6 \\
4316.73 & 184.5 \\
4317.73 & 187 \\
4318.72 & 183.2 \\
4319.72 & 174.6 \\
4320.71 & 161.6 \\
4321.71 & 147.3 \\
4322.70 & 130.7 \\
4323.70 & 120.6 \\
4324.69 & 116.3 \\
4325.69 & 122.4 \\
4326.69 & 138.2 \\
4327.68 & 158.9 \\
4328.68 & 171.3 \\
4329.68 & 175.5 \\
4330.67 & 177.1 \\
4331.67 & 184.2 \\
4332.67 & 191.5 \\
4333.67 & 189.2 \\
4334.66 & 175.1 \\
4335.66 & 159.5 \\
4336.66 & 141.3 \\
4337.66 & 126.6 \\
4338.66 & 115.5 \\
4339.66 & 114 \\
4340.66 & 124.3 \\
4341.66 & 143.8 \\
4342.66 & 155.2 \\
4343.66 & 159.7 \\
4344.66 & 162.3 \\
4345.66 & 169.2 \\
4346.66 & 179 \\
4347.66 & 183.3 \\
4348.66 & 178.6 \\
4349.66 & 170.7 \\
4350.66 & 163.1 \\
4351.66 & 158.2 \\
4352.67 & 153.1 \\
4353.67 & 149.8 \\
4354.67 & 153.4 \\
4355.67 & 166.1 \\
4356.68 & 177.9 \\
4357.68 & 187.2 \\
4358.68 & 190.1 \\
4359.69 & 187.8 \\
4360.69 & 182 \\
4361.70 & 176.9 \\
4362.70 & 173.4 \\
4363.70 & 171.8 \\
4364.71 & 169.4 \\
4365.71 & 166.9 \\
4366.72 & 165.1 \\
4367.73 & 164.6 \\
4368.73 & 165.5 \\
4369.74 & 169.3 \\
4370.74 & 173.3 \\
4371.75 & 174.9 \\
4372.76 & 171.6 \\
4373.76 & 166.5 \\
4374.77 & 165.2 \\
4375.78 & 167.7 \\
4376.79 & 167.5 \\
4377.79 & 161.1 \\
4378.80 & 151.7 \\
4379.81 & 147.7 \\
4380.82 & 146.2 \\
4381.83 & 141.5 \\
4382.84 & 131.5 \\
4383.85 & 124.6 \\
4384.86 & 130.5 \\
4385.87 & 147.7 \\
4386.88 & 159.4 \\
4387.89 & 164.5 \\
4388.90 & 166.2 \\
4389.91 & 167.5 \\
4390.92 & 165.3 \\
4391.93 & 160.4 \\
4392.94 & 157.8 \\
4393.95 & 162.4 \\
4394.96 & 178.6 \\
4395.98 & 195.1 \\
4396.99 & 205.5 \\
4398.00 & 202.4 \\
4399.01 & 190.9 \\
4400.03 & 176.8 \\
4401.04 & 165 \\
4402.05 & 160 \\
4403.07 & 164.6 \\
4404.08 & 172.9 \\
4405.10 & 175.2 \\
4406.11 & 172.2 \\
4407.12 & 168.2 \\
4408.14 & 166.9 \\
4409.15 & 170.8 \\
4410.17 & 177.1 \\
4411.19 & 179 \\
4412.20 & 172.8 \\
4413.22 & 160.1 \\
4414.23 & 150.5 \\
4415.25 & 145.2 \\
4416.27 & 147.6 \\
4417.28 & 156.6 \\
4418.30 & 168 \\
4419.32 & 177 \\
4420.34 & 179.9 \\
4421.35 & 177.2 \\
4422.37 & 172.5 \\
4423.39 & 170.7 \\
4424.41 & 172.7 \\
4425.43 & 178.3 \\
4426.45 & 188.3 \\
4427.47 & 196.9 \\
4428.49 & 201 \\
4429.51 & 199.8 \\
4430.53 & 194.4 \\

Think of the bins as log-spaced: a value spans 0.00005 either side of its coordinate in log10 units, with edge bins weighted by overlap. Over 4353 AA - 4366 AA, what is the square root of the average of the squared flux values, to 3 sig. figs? 174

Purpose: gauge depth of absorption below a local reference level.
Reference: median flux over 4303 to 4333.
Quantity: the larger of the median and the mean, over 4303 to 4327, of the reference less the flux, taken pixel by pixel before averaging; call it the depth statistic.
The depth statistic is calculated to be 16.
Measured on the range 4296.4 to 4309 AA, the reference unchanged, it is 40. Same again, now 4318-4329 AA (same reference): -2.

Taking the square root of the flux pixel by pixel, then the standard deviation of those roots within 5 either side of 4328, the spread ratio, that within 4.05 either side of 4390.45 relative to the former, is 0.1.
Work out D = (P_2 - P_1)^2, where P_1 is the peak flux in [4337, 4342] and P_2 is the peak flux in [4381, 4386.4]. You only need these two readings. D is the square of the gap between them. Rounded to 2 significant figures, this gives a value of 15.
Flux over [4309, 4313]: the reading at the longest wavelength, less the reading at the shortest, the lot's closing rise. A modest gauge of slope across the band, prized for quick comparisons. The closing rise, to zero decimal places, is 38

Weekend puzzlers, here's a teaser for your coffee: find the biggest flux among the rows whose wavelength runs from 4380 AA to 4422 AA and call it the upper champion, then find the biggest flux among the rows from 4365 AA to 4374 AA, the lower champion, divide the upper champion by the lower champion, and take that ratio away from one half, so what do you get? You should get -0.67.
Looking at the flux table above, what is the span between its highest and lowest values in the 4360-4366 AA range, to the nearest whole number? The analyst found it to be 15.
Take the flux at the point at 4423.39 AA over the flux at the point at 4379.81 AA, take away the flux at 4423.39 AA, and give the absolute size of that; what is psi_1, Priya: 170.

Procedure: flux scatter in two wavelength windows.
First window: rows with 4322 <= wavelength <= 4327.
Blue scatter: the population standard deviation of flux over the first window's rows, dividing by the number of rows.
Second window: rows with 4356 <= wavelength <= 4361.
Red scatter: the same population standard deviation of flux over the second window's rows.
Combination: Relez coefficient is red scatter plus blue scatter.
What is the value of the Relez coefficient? 12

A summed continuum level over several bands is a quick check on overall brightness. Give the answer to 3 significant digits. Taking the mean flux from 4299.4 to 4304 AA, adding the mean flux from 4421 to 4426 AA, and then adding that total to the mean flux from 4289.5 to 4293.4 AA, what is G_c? 424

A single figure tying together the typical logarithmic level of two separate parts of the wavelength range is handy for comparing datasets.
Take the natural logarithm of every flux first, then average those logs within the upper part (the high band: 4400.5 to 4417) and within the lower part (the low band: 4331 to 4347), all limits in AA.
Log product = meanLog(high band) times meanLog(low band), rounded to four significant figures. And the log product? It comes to 25.71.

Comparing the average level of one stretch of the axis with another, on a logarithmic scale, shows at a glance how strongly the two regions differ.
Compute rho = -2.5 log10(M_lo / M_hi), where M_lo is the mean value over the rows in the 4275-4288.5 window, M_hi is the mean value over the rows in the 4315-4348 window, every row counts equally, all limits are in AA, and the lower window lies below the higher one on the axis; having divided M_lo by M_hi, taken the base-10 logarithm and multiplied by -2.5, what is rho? -0.1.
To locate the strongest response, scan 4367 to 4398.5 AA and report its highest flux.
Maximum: 205.5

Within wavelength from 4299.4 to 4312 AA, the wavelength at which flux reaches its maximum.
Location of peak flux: 4311.77 AA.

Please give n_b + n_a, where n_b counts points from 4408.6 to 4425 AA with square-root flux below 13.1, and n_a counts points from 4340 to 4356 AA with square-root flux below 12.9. 19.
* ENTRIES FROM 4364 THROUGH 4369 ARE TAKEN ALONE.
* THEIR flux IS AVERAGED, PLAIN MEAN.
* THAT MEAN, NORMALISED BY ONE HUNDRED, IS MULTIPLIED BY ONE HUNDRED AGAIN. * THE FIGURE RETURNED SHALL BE 166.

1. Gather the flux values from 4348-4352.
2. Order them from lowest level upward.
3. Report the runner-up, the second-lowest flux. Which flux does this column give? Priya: 163.1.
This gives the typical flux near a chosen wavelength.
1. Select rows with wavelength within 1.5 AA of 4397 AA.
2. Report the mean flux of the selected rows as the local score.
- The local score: 201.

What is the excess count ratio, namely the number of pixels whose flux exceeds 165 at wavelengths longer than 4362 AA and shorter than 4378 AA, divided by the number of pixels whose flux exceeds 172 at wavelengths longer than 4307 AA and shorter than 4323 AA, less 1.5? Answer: 1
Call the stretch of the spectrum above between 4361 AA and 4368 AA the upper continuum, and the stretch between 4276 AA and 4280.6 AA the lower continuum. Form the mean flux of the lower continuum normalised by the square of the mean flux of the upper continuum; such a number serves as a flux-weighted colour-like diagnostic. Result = 0.0059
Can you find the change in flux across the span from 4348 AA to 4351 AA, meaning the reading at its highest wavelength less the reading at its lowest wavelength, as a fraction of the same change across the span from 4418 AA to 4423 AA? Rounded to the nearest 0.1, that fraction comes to -3.4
